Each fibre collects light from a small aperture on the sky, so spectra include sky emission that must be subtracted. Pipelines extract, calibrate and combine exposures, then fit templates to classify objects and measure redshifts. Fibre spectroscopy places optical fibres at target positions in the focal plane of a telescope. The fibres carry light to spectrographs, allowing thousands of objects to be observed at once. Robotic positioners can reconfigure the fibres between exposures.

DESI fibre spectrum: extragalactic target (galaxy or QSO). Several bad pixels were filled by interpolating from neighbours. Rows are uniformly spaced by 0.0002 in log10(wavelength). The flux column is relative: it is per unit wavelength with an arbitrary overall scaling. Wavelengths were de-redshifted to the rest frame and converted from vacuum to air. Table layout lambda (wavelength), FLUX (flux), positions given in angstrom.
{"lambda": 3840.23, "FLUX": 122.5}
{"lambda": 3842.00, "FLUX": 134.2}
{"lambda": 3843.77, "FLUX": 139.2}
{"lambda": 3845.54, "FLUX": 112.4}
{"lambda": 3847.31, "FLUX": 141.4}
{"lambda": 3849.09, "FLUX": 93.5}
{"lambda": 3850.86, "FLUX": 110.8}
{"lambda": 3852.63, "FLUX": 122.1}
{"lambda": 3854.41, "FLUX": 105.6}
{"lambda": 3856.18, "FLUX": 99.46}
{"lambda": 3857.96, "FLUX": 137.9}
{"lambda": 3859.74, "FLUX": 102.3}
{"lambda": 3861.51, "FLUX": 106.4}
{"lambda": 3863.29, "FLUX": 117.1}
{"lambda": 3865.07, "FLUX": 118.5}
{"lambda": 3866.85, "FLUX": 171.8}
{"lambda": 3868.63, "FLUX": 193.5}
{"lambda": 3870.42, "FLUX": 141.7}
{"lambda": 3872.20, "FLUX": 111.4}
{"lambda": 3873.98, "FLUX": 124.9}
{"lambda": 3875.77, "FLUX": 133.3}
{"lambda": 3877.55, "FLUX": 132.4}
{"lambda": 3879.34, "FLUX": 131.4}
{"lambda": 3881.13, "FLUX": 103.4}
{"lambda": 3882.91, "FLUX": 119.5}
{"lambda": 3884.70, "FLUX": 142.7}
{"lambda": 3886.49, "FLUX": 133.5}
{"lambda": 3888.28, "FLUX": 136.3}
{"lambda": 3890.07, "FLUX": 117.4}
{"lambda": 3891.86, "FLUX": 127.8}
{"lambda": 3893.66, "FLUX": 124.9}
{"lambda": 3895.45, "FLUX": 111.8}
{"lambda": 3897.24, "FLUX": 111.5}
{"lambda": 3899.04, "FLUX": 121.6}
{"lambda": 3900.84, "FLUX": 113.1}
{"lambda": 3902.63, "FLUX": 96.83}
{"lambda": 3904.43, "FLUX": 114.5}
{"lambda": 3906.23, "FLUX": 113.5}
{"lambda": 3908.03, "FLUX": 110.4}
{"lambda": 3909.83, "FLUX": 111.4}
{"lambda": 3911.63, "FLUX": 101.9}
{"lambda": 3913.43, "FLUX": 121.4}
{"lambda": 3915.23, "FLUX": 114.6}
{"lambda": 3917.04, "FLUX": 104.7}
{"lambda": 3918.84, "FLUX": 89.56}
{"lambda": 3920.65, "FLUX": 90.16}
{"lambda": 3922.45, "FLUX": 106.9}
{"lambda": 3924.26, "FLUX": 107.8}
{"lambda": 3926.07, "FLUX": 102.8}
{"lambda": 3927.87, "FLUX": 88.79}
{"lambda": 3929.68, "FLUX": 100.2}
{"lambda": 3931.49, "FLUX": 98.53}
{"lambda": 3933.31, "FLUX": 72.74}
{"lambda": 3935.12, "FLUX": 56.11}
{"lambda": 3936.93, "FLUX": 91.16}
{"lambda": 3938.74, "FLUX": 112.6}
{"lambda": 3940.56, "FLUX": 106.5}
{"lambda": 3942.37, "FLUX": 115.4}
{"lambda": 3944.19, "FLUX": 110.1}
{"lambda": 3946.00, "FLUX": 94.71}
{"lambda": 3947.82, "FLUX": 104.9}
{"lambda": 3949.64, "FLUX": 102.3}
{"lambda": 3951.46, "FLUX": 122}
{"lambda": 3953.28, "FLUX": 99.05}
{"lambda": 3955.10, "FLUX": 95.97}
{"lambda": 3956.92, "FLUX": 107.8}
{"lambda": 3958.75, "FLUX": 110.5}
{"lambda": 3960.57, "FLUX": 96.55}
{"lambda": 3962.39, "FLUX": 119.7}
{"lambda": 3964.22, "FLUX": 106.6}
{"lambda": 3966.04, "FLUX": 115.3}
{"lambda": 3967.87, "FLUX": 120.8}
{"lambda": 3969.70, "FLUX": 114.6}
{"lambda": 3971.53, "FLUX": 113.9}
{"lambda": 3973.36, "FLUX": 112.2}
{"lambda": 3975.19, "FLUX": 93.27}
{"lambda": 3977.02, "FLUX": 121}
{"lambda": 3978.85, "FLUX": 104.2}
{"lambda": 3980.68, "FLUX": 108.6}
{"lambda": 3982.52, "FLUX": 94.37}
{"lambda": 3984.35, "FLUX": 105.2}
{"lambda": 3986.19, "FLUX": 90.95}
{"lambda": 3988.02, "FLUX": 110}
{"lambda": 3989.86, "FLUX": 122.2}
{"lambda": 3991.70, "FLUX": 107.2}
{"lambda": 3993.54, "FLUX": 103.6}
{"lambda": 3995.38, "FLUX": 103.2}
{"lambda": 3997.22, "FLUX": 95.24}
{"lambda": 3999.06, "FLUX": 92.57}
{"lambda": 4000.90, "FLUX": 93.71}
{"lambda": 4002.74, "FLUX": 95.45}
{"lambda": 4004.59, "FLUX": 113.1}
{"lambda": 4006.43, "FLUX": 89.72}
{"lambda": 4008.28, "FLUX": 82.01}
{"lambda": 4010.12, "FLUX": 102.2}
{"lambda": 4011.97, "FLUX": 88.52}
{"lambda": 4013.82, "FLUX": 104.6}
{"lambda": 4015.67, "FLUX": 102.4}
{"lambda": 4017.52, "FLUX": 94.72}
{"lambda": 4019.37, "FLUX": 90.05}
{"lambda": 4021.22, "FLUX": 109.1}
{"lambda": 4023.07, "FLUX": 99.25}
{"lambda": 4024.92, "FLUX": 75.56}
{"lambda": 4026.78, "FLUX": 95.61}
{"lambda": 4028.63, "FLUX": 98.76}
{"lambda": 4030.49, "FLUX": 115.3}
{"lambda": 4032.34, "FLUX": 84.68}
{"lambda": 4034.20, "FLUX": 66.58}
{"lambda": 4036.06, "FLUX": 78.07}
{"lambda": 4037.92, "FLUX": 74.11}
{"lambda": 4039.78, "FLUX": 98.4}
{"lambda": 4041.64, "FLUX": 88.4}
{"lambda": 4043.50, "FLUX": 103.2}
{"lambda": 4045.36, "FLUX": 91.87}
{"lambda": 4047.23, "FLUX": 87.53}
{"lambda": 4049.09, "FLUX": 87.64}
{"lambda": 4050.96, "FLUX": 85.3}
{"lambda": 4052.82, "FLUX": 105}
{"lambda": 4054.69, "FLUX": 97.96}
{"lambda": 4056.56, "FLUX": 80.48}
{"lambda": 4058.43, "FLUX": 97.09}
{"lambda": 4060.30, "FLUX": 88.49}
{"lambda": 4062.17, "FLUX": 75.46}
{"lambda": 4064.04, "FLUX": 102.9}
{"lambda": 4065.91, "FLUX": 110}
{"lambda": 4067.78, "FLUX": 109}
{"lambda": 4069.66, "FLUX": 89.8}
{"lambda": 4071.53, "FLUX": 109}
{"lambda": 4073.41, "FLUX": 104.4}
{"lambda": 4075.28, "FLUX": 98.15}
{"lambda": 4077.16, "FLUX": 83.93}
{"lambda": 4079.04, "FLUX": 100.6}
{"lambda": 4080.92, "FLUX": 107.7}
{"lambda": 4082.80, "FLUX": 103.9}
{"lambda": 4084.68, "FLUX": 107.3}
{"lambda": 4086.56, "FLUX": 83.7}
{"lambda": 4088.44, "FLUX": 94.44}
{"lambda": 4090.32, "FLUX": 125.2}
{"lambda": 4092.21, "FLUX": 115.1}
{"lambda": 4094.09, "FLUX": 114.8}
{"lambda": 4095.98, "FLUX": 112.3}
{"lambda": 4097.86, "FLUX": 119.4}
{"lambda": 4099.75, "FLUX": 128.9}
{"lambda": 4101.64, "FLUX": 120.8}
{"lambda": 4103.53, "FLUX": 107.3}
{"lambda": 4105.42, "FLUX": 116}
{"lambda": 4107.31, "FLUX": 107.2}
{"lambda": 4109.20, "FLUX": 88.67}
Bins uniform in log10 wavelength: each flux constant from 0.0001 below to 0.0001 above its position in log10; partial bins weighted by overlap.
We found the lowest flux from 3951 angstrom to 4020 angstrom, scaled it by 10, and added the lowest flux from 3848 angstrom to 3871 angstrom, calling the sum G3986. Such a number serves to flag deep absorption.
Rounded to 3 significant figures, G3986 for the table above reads 914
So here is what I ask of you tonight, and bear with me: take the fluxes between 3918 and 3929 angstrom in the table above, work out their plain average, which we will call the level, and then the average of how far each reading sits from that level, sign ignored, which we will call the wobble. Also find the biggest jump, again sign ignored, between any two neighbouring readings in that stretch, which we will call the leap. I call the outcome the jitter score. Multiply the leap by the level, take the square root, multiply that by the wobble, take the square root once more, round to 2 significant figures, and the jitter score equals 18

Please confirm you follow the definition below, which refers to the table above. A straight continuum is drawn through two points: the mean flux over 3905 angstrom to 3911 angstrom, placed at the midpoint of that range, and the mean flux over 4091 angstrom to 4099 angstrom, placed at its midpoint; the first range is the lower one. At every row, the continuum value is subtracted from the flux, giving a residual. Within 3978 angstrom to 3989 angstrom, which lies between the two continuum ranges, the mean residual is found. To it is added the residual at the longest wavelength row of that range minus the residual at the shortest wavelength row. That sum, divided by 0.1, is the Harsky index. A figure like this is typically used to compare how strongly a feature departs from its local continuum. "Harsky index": -54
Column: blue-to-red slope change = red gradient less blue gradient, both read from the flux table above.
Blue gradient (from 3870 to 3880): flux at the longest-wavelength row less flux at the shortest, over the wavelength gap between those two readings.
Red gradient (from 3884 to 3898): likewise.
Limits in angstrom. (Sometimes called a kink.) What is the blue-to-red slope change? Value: -1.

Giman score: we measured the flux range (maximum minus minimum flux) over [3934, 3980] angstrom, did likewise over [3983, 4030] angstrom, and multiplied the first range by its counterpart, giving 3073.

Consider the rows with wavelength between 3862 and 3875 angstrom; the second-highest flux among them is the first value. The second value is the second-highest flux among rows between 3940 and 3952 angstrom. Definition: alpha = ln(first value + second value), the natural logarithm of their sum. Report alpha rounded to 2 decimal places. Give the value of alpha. 5.66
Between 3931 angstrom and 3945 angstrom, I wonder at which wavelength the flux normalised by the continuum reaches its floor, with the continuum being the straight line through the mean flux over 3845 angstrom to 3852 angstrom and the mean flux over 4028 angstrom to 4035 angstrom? 3935.12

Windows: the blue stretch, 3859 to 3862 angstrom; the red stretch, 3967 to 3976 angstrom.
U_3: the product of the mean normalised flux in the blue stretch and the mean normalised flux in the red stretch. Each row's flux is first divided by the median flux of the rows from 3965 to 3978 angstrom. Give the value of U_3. 0.88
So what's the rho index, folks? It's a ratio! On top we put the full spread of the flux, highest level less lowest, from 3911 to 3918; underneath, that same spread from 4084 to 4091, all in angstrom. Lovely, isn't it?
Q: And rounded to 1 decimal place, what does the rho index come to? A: 0.5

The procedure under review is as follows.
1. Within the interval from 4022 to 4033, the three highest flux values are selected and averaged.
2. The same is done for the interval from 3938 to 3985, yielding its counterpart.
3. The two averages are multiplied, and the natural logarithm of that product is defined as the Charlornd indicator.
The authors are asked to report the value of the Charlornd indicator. 9.45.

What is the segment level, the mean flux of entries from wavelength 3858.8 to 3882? 130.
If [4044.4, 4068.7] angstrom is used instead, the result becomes 94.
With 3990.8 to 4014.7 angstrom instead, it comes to 98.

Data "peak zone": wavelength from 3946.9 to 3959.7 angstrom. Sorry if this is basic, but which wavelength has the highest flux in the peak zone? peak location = 3951.46 angstrom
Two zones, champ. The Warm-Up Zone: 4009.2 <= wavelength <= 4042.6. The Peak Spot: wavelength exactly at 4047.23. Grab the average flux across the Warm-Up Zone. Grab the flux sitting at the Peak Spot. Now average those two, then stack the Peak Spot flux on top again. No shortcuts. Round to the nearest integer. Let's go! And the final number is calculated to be 178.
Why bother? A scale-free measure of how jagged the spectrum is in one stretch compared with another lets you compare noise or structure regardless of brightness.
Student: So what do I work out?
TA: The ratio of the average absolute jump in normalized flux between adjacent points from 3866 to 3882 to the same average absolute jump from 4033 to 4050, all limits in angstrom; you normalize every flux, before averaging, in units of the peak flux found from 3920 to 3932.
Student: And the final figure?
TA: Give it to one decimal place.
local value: 1.9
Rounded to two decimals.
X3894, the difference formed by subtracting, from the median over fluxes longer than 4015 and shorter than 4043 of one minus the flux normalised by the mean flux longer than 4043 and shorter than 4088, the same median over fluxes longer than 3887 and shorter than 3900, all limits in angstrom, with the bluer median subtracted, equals 0.28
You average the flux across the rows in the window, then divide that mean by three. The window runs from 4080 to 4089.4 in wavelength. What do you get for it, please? 33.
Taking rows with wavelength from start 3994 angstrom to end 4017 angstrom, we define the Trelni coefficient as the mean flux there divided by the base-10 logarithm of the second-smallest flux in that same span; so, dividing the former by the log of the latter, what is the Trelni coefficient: 49.8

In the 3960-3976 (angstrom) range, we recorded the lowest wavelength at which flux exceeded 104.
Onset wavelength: 3962.39 angstrom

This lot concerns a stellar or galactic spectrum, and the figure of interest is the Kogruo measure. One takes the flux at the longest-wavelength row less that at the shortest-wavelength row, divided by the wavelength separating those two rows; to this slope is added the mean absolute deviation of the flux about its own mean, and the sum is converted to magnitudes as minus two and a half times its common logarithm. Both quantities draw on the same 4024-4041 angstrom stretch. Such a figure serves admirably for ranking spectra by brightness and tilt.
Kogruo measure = -2.90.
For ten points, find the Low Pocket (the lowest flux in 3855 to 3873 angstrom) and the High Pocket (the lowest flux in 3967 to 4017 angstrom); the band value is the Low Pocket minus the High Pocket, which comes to 17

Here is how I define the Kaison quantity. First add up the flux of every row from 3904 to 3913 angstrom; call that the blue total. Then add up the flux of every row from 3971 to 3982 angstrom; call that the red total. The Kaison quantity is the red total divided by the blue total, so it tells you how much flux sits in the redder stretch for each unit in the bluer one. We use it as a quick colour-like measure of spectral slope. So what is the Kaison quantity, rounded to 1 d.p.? 1.2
